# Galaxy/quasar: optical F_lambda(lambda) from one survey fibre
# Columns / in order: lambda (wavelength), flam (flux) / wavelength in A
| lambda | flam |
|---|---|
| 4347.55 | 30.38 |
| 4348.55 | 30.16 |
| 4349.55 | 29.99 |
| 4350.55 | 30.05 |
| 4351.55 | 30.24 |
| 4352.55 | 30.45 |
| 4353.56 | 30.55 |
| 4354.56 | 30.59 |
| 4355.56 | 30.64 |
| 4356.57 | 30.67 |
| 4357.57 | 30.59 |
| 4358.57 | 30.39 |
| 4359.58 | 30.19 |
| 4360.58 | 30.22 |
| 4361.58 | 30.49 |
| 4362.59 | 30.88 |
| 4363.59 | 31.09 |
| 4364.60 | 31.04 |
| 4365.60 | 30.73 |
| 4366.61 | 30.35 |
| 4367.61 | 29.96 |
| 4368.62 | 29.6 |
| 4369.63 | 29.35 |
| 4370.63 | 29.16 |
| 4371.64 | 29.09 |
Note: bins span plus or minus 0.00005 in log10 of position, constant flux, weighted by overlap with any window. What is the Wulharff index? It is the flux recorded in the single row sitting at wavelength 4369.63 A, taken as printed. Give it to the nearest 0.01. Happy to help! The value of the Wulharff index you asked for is 29.35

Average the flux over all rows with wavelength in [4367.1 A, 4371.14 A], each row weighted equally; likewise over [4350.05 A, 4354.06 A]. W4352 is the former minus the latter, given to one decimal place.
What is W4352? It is -0.8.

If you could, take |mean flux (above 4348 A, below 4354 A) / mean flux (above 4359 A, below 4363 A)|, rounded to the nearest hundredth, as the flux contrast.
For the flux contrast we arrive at 0.99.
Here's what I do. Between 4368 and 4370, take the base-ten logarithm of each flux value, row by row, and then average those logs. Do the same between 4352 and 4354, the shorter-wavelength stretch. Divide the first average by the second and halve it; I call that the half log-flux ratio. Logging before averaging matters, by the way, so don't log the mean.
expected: 0.495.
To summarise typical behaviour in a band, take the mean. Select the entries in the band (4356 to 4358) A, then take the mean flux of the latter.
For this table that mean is 30.6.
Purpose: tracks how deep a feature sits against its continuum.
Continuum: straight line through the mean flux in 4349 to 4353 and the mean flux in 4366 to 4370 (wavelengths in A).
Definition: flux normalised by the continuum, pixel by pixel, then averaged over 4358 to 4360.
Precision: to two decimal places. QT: 1.01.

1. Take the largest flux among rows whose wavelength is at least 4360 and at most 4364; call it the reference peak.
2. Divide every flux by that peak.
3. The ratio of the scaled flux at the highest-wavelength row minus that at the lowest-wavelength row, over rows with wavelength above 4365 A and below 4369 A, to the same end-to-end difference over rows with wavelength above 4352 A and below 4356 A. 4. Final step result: -5.9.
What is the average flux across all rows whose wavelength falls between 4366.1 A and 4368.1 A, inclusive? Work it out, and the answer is 30.2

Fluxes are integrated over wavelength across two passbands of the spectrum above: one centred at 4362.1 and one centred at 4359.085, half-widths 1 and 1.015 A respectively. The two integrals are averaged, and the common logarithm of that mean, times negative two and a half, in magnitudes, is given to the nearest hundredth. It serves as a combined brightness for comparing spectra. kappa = -4.47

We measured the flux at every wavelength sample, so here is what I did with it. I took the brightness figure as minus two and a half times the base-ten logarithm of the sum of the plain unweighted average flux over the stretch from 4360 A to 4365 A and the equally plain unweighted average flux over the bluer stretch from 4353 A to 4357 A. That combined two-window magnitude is -4.47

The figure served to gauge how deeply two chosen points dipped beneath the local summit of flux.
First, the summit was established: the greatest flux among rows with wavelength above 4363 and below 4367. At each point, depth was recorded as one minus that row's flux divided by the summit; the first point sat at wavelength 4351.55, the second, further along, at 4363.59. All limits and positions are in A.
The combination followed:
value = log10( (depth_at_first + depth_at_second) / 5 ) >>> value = -2.3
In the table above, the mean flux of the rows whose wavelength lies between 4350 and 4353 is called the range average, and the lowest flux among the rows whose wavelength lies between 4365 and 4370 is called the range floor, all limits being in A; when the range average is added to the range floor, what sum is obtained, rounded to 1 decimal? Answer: 59.6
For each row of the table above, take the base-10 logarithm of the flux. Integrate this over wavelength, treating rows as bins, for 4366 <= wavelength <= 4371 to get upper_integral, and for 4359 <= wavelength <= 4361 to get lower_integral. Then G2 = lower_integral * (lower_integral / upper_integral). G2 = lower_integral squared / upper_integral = 1.2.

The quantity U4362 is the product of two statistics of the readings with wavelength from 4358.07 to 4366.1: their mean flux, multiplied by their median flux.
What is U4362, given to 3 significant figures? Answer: 938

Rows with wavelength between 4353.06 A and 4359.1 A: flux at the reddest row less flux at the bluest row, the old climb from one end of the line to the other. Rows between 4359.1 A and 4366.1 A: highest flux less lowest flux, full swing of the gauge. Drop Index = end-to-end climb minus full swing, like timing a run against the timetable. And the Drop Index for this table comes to -1.1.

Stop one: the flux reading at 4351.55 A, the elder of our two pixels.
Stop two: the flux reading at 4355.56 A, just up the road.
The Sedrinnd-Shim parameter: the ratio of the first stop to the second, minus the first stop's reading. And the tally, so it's -29.3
